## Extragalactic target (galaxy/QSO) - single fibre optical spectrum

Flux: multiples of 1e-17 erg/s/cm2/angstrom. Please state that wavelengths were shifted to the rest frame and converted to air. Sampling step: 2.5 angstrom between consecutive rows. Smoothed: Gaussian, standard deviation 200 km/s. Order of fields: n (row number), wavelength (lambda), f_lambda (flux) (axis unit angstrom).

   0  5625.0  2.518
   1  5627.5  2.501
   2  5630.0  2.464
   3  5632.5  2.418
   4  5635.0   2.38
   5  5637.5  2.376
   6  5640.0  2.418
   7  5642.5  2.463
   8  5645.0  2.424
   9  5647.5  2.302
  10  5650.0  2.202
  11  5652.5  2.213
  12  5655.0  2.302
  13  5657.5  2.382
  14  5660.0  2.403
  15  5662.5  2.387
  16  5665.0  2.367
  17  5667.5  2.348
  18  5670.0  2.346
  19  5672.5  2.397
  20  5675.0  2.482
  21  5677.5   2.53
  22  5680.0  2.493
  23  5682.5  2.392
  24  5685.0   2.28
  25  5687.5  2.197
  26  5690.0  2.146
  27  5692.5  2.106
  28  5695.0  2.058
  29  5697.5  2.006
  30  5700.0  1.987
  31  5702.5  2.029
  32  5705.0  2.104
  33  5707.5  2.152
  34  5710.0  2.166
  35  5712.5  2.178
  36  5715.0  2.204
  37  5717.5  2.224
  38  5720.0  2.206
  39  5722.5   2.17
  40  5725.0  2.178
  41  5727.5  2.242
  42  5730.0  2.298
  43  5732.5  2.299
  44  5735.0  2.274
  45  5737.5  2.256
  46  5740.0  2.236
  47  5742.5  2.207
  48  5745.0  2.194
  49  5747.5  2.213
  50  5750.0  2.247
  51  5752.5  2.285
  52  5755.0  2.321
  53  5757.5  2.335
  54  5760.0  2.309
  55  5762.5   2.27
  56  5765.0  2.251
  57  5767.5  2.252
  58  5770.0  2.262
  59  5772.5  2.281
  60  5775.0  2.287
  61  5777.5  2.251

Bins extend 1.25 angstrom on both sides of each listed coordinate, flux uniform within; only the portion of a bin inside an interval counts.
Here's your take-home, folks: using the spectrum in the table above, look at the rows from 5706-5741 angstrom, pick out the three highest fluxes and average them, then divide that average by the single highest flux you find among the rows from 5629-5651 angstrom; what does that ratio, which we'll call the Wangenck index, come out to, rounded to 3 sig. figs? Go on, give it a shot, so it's 0.930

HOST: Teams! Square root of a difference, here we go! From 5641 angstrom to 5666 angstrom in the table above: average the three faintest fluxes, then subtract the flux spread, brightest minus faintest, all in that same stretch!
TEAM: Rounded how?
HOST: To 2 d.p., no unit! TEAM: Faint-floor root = 1.41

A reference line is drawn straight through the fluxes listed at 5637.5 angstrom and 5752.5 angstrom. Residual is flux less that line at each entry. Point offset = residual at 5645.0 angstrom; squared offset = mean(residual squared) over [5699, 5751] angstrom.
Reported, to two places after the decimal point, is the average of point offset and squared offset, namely 0.04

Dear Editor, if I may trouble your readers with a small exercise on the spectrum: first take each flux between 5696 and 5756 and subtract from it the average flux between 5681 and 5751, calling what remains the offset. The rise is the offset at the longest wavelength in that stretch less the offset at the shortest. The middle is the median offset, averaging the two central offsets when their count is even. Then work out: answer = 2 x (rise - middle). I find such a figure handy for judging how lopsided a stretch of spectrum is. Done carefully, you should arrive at 0.59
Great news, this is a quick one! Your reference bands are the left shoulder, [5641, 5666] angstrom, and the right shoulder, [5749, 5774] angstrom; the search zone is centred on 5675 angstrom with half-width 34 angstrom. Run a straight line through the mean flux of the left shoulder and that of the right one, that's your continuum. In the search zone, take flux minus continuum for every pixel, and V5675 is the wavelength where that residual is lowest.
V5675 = 5700.0 angstrom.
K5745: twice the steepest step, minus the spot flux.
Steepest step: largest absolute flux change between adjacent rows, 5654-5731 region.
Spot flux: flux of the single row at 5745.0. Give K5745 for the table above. -1.97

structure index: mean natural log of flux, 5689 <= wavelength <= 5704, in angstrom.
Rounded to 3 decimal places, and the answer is 0.720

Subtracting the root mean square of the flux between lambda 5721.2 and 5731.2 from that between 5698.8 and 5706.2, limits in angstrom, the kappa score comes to -0.18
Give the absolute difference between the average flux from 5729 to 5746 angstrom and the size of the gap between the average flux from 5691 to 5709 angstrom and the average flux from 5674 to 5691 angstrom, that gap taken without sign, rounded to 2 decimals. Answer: 1.96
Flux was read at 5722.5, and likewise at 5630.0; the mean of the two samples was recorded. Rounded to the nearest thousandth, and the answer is 2.317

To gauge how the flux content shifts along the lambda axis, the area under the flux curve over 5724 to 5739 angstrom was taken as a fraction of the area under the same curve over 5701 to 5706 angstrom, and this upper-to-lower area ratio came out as 3.3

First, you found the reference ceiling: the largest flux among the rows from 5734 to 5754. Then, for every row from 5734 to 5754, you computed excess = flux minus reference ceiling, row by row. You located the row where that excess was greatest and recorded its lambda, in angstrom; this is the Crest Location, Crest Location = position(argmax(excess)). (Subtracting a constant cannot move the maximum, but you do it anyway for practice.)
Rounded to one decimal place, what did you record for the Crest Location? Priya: 5752.5 angstrom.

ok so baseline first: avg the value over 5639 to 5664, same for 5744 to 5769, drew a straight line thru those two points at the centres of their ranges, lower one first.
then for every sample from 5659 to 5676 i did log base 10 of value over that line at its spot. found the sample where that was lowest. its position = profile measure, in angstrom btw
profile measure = 5670.0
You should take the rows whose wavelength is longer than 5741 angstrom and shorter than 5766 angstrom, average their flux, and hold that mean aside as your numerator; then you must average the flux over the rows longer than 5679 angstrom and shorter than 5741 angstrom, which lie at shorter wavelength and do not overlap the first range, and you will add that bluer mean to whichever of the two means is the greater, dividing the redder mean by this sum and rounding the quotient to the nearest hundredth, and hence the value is 0.51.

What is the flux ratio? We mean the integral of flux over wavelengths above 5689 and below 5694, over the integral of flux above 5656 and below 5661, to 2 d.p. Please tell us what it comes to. 0.89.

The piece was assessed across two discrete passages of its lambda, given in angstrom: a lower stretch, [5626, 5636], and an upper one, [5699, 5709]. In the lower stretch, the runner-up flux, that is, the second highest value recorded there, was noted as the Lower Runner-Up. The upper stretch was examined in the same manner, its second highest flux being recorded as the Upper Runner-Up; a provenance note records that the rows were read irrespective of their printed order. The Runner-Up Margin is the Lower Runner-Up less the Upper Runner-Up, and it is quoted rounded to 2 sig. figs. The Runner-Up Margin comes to 0.36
